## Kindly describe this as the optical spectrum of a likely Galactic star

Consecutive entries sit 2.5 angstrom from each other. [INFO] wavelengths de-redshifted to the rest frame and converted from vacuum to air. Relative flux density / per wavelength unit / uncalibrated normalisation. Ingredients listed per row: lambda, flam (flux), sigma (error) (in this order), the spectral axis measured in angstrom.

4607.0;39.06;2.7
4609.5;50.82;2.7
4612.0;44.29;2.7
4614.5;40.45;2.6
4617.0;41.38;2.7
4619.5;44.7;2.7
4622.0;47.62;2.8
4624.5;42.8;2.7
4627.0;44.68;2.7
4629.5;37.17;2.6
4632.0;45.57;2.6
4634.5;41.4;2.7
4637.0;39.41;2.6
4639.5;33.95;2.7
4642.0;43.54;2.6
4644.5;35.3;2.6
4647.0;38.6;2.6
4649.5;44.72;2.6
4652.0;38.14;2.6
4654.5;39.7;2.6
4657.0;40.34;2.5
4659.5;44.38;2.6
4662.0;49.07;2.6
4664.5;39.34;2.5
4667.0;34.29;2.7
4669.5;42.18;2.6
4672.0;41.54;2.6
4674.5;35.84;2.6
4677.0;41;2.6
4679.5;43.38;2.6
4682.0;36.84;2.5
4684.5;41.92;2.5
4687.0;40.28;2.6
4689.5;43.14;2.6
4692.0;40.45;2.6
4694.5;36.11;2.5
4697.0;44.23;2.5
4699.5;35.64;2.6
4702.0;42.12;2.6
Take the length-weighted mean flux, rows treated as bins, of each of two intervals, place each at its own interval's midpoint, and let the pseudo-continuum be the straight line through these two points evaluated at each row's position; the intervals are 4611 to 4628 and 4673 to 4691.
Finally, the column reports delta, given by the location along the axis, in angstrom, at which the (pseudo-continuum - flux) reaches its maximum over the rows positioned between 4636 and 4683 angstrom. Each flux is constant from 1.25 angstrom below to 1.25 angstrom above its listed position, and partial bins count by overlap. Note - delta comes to 4639.5 angstrom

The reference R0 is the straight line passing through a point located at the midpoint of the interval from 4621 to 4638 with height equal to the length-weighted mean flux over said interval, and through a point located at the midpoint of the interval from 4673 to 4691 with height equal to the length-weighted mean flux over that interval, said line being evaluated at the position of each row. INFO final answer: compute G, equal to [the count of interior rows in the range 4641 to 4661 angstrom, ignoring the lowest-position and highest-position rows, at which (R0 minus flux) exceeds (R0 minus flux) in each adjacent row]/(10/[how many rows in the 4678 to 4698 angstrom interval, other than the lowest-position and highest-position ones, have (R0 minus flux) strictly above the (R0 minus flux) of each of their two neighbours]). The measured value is 0.6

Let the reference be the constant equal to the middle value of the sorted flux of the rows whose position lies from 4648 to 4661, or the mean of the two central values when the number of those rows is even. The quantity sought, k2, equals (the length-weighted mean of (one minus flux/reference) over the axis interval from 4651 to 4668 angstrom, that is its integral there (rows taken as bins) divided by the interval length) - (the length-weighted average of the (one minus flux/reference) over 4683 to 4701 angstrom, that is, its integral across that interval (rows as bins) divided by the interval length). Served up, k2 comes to -0.016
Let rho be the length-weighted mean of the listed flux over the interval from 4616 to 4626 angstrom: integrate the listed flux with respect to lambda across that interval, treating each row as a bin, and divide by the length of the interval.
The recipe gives 44.2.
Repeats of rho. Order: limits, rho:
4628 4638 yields 41.0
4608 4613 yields 47.3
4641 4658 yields 40.0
